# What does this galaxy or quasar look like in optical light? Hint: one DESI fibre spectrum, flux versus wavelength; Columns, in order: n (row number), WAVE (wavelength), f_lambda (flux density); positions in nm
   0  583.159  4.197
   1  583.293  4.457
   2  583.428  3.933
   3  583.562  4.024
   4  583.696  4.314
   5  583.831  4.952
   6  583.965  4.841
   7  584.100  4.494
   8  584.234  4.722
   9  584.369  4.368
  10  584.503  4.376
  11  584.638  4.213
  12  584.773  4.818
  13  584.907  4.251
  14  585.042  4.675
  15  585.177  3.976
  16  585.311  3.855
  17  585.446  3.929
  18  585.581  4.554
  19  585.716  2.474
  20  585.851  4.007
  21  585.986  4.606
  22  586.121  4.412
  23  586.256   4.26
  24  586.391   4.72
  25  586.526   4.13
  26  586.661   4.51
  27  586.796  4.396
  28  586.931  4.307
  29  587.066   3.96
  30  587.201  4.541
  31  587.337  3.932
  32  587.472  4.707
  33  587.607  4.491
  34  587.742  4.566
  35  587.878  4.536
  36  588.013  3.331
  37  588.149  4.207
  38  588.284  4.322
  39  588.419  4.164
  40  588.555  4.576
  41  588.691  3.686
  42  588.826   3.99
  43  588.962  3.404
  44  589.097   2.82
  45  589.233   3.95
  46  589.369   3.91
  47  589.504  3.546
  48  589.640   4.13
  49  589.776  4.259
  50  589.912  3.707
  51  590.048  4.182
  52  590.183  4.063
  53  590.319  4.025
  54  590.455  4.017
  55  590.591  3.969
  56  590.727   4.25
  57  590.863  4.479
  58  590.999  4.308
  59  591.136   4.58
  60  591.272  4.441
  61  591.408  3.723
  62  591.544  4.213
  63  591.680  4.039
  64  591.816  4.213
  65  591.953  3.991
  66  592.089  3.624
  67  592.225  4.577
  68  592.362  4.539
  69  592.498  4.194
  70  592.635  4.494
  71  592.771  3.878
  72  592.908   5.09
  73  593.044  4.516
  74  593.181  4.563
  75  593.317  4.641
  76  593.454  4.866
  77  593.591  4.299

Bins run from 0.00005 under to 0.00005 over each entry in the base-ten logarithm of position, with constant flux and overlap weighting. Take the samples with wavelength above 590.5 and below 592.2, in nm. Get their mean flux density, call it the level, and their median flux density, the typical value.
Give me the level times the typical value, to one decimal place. 17.5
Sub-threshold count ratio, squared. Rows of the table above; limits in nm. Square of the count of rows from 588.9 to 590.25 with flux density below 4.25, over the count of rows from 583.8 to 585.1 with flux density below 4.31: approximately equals 20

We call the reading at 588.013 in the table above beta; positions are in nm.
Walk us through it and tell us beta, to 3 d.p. 3.331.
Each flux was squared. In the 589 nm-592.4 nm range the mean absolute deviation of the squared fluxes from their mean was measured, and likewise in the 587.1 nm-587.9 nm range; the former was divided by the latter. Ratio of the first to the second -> 1.5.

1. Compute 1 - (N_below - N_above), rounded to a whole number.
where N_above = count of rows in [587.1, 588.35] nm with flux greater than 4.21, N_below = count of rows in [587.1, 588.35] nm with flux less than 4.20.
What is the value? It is 5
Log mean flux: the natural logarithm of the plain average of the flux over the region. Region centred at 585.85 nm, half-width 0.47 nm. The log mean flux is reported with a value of 1.39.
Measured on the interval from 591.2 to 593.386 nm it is 1.46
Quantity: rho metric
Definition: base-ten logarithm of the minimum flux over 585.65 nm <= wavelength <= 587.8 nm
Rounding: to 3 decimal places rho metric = 0.393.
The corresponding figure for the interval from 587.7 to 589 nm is 0.523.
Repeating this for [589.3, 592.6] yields 0.550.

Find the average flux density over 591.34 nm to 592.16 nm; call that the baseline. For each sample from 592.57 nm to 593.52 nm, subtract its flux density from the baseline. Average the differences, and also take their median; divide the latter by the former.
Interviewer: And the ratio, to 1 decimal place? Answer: 1.0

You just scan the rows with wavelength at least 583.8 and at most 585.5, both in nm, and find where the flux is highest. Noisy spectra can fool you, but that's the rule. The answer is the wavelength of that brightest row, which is 583.831 nm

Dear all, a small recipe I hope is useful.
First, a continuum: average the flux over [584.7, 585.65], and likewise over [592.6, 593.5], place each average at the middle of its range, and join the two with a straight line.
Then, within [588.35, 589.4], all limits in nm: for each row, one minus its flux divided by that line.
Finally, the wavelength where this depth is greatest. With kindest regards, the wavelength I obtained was 589.097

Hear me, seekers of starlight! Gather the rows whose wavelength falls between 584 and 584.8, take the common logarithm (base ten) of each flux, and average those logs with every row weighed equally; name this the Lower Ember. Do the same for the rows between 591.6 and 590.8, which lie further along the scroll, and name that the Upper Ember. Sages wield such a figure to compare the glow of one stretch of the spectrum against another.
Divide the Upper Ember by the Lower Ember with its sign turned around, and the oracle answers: -0.97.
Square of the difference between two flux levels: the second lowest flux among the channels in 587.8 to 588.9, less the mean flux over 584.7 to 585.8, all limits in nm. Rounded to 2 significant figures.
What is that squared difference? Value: 0.14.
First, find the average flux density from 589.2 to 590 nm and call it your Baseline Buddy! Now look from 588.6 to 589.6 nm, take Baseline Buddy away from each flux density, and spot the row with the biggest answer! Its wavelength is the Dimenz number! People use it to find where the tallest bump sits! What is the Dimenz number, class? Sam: 588.826 nm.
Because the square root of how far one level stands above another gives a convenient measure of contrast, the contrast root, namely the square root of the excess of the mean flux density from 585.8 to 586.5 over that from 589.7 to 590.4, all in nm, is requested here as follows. 0.59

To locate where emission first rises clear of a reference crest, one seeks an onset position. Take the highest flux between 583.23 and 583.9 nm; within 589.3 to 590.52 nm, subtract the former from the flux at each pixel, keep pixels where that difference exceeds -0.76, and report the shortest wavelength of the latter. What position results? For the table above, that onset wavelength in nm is 589.776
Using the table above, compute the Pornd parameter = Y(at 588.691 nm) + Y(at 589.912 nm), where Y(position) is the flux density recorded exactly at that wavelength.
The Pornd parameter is 7.4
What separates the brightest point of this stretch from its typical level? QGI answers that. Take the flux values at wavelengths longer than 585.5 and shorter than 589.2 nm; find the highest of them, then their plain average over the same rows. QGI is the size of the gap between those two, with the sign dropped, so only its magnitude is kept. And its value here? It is 0.59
